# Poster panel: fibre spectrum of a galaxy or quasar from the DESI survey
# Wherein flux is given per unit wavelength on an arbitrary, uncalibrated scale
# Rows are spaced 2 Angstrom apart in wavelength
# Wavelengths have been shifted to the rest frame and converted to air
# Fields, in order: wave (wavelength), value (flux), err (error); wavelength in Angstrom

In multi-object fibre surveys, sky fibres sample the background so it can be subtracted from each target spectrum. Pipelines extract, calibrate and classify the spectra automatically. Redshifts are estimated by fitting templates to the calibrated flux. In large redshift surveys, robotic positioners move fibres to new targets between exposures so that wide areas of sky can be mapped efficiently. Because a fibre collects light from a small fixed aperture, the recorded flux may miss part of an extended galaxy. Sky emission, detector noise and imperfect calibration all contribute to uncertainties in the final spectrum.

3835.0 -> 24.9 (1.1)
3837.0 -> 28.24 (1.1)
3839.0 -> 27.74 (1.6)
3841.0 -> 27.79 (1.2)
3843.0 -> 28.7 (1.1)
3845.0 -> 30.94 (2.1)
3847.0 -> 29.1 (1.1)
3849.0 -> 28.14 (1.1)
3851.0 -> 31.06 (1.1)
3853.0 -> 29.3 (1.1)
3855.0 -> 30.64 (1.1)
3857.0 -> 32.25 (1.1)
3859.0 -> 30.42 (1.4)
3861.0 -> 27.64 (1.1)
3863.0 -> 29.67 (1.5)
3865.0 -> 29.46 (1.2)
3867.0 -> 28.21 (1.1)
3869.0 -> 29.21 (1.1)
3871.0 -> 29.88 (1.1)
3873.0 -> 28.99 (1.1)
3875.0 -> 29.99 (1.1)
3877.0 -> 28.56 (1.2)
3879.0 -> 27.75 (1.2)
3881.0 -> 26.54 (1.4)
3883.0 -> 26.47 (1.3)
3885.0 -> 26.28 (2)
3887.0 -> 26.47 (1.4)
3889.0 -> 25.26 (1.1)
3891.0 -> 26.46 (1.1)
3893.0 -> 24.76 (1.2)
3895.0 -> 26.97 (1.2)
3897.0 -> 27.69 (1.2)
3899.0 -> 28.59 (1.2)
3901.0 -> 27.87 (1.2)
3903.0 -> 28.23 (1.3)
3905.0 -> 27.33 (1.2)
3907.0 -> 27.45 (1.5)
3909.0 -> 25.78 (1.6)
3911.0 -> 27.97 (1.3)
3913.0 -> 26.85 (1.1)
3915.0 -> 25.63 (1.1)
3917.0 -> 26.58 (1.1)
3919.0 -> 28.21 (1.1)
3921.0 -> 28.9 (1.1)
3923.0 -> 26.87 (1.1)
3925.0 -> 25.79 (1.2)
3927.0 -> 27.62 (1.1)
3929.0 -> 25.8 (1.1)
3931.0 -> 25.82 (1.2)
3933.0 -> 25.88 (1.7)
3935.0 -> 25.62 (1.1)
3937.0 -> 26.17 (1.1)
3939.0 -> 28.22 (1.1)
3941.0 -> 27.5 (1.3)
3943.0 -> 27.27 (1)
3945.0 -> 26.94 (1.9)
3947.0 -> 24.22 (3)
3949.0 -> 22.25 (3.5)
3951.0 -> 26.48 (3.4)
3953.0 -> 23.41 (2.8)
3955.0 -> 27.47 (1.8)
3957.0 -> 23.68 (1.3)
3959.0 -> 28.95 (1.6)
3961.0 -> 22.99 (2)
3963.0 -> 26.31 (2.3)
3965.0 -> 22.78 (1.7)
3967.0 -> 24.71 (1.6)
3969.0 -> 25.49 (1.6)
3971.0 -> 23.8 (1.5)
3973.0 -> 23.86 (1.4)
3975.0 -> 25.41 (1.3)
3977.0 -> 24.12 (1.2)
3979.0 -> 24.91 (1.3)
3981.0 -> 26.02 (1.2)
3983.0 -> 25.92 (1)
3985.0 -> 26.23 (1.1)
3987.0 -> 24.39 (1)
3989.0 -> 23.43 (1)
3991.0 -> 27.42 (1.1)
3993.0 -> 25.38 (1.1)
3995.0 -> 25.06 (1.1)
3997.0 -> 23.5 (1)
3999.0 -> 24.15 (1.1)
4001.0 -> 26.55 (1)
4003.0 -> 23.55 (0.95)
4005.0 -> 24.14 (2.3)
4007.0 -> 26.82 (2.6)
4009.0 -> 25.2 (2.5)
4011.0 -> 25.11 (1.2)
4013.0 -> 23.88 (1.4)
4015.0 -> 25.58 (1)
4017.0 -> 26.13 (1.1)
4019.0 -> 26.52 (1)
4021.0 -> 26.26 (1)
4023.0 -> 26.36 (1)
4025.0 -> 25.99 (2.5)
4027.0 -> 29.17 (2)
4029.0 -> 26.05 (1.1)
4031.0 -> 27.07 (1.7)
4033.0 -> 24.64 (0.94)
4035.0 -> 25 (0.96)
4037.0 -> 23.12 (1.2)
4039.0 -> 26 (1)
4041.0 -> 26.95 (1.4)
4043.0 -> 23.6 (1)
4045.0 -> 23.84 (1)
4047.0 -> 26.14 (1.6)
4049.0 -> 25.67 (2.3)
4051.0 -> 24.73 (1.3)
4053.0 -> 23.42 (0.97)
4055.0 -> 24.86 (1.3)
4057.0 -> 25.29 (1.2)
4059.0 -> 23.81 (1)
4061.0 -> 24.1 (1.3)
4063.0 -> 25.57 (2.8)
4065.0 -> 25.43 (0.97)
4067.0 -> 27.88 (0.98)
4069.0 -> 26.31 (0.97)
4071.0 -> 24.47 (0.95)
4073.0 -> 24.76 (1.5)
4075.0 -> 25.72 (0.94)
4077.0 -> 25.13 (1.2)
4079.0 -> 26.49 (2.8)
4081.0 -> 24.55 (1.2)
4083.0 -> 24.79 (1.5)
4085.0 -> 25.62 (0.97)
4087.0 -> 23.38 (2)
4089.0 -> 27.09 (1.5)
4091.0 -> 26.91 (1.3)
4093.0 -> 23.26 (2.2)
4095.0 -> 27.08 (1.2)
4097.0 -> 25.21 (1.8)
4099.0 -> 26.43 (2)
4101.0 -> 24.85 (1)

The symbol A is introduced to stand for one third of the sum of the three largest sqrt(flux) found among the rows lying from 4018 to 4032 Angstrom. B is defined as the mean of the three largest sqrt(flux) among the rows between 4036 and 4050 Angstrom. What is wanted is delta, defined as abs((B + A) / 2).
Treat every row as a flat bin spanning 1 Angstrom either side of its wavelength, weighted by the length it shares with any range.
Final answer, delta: 5.19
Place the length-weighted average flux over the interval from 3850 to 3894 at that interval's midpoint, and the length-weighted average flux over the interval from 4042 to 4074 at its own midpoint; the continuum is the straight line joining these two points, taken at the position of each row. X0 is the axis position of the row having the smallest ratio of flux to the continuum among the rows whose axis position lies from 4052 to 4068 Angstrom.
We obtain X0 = 4053.0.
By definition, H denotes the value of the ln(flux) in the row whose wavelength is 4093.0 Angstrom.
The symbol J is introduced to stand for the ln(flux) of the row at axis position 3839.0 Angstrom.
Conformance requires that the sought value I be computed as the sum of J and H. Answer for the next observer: 6.47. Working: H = 3.15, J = 3.32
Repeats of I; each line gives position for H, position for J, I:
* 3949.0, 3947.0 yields 6.29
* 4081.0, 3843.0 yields 6.56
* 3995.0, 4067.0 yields 6.55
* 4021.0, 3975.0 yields 6.50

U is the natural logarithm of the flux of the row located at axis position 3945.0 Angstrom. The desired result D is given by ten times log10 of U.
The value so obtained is 5.18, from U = 3.29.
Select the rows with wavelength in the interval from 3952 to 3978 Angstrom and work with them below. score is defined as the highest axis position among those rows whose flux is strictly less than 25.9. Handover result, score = 3977.0 Angstrom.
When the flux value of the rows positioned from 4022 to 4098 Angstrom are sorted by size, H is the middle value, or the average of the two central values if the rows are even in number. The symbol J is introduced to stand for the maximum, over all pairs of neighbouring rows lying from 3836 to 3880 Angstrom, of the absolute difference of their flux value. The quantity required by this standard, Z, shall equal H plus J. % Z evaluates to 28.3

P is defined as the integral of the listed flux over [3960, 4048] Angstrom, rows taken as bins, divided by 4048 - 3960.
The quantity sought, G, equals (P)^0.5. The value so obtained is 5.02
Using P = 25.2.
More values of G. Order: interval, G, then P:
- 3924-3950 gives 5.11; 26.1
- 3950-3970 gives 5.02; 25.2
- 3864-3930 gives 5.24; 27.4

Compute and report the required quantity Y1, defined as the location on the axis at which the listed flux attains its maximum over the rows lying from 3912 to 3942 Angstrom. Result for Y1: 3921.0 Angstrom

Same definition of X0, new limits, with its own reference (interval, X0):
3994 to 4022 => 3997.0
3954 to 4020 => 3965.0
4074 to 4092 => 4087.0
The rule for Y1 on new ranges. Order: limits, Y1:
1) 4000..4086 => 4027.0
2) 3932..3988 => 3959.0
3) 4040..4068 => 4067.0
